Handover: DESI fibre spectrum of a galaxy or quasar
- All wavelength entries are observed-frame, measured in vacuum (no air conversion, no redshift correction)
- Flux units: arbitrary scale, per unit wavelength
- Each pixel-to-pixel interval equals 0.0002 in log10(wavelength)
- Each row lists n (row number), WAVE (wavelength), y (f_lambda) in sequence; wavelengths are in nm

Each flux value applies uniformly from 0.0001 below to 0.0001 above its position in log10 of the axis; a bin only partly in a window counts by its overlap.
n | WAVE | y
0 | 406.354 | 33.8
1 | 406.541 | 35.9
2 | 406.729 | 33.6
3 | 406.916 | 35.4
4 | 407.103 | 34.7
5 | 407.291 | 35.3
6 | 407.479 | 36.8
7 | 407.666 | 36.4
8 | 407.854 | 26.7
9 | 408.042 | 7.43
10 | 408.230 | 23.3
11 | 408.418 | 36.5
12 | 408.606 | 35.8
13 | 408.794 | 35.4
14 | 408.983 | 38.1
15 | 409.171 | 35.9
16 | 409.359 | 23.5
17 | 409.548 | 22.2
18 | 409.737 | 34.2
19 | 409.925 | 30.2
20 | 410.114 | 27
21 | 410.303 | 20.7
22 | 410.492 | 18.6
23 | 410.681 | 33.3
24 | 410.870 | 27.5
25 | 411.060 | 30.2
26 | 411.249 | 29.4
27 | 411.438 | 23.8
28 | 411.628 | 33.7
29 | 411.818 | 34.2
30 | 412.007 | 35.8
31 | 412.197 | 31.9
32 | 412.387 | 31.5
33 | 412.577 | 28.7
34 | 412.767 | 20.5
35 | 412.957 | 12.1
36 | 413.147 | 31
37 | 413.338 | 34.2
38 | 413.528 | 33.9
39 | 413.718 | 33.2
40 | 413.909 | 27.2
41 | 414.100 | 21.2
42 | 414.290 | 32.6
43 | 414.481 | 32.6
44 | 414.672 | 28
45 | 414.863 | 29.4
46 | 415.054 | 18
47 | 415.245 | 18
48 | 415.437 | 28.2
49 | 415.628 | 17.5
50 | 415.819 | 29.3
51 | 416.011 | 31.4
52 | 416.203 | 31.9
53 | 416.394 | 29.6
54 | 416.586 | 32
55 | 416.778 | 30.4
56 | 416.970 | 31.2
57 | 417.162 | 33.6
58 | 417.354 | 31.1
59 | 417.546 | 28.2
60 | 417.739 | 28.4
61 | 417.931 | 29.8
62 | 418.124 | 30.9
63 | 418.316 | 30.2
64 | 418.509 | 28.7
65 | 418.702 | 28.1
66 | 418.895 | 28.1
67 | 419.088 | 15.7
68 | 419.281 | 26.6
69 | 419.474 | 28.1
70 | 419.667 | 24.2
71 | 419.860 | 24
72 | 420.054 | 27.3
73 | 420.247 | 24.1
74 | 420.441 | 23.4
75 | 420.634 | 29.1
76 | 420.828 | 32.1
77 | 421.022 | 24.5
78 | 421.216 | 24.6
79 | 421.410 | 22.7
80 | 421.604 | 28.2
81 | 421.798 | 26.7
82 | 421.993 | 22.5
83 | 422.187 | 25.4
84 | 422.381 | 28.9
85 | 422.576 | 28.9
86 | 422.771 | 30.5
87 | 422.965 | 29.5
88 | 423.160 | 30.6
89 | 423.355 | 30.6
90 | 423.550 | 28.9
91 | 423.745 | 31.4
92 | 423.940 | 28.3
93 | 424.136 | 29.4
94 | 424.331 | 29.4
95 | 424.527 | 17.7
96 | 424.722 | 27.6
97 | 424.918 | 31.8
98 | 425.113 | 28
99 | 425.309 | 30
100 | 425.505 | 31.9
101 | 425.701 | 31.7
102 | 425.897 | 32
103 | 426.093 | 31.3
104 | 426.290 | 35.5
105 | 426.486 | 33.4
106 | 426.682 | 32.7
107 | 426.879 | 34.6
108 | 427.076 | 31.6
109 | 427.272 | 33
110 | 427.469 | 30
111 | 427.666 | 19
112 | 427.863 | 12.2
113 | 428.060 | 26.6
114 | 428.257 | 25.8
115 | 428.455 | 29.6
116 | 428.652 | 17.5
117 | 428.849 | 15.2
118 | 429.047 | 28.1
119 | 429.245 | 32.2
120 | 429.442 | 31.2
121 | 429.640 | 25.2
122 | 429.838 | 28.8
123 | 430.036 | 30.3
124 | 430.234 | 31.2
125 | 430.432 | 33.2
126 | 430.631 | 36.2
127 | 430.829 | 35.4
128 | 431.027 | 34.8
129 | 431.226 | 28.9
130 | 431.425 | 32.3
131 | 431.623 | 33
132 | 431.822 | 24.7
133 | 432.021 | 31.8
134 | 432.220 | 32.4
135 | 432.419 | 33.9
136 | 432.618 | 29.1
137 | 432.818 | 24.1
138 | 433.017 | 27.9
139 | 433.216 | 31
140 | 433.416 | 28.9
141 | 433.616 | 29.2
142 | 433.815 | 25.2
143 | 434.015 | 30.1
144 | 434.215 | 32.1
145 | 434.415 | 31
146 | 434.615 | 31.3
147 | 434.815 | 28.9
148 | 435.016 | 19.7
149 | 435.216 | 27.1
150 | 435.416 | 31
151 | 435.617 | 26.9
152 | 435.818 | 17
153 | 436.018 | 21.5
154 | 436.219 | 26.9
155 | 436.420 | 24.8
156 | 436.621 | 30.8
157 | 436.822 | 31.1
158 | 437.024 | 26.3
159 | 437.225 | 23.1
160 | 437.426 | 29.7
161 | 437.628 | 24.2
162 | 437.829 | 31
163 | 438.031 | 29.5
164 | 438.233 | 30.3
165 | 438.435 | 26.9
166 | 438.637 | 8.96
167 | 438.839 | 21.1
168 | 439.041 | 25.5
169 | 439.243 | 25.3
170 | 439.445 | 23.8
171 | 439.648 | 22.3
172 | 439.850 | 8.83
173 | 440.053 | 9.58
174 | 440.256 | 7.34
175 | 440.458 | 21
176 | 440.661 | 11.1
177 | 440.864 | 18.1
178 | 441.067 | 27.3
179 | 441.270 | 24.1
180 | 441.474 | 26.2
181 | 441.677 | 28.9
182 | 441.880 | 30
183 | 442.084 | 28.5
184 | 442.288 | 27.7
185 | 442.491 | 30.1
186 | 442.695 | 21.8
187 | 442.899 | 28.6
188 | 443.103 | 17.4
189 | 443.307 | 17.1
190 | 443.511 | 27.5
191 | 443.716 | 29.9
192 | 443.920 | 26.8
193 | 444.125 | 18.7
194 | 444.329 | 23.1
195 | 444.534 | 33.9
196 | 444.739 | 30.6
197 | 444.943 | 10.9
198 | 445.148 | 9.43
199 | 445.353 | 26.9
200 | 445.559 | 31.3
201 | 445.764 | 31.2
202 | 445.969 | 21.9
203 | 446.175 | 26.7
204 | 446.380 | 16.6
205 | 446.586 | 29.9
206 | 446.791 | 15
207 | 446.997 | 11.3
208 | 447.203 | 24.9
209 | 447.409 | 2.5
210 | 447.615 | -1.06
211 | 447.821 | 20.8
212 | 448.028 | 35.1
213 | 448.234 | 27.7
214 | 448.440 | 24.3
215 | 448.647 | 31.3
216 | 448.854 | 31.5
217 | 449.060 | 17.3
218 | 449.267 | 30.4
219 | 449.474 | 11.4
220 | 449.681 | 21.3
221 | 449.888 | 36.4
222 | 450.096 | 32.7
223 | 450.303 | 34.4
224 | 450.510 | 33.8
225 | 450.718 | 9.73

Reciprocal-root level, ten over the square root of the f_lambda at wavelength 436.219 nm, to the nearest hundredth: 1.93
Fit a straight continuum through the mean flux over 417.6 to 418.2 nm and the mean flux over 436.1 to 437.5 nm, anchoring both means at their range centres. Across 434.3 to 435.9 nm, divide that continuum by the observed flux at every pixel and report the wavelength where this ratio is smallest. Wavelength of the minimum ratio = 434.615 nm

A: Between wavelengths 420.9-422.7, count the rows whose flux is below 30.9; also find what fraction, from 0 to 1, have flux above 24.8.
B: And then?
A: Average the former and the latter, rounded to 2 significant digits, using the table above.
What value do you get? 4.8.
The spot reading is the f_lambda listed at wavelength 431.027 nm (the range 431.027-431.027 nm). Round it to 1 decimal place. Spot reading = 34.8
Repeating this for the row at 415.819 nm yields 29.3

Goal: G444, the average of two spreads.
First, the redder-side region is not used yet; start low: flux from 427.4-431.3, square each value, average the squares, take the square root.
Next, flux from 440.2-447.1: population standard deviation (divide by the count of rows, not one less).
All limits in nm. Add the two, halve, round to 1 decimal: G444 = 17.8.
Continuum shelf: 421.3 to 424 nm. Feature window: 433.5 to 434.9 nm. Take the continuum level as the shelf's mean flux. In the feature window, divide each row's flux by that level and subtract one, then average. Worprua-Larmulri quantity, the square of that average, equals 0.0033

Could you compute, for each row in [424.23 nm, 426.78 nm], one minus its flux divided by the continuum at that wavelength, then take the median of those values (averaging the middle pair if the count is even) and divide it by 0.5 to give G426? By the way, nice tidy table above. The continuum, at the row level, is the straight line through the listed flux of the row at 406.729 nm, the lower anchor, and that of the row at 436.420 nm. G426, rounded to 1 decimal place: -0.3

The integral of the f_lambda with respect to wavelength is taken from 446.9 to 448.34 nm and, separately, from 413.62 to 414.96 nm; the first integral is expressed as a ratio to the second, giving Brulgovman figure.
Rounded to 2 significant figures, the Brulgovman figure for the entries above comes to 0.64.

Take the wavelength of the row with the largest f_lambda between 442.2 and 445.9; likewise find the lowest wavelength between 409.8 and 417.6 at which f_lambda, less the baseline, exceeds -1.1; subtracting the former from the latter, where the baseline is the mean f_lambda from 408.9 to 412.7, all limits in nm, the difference -34.61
